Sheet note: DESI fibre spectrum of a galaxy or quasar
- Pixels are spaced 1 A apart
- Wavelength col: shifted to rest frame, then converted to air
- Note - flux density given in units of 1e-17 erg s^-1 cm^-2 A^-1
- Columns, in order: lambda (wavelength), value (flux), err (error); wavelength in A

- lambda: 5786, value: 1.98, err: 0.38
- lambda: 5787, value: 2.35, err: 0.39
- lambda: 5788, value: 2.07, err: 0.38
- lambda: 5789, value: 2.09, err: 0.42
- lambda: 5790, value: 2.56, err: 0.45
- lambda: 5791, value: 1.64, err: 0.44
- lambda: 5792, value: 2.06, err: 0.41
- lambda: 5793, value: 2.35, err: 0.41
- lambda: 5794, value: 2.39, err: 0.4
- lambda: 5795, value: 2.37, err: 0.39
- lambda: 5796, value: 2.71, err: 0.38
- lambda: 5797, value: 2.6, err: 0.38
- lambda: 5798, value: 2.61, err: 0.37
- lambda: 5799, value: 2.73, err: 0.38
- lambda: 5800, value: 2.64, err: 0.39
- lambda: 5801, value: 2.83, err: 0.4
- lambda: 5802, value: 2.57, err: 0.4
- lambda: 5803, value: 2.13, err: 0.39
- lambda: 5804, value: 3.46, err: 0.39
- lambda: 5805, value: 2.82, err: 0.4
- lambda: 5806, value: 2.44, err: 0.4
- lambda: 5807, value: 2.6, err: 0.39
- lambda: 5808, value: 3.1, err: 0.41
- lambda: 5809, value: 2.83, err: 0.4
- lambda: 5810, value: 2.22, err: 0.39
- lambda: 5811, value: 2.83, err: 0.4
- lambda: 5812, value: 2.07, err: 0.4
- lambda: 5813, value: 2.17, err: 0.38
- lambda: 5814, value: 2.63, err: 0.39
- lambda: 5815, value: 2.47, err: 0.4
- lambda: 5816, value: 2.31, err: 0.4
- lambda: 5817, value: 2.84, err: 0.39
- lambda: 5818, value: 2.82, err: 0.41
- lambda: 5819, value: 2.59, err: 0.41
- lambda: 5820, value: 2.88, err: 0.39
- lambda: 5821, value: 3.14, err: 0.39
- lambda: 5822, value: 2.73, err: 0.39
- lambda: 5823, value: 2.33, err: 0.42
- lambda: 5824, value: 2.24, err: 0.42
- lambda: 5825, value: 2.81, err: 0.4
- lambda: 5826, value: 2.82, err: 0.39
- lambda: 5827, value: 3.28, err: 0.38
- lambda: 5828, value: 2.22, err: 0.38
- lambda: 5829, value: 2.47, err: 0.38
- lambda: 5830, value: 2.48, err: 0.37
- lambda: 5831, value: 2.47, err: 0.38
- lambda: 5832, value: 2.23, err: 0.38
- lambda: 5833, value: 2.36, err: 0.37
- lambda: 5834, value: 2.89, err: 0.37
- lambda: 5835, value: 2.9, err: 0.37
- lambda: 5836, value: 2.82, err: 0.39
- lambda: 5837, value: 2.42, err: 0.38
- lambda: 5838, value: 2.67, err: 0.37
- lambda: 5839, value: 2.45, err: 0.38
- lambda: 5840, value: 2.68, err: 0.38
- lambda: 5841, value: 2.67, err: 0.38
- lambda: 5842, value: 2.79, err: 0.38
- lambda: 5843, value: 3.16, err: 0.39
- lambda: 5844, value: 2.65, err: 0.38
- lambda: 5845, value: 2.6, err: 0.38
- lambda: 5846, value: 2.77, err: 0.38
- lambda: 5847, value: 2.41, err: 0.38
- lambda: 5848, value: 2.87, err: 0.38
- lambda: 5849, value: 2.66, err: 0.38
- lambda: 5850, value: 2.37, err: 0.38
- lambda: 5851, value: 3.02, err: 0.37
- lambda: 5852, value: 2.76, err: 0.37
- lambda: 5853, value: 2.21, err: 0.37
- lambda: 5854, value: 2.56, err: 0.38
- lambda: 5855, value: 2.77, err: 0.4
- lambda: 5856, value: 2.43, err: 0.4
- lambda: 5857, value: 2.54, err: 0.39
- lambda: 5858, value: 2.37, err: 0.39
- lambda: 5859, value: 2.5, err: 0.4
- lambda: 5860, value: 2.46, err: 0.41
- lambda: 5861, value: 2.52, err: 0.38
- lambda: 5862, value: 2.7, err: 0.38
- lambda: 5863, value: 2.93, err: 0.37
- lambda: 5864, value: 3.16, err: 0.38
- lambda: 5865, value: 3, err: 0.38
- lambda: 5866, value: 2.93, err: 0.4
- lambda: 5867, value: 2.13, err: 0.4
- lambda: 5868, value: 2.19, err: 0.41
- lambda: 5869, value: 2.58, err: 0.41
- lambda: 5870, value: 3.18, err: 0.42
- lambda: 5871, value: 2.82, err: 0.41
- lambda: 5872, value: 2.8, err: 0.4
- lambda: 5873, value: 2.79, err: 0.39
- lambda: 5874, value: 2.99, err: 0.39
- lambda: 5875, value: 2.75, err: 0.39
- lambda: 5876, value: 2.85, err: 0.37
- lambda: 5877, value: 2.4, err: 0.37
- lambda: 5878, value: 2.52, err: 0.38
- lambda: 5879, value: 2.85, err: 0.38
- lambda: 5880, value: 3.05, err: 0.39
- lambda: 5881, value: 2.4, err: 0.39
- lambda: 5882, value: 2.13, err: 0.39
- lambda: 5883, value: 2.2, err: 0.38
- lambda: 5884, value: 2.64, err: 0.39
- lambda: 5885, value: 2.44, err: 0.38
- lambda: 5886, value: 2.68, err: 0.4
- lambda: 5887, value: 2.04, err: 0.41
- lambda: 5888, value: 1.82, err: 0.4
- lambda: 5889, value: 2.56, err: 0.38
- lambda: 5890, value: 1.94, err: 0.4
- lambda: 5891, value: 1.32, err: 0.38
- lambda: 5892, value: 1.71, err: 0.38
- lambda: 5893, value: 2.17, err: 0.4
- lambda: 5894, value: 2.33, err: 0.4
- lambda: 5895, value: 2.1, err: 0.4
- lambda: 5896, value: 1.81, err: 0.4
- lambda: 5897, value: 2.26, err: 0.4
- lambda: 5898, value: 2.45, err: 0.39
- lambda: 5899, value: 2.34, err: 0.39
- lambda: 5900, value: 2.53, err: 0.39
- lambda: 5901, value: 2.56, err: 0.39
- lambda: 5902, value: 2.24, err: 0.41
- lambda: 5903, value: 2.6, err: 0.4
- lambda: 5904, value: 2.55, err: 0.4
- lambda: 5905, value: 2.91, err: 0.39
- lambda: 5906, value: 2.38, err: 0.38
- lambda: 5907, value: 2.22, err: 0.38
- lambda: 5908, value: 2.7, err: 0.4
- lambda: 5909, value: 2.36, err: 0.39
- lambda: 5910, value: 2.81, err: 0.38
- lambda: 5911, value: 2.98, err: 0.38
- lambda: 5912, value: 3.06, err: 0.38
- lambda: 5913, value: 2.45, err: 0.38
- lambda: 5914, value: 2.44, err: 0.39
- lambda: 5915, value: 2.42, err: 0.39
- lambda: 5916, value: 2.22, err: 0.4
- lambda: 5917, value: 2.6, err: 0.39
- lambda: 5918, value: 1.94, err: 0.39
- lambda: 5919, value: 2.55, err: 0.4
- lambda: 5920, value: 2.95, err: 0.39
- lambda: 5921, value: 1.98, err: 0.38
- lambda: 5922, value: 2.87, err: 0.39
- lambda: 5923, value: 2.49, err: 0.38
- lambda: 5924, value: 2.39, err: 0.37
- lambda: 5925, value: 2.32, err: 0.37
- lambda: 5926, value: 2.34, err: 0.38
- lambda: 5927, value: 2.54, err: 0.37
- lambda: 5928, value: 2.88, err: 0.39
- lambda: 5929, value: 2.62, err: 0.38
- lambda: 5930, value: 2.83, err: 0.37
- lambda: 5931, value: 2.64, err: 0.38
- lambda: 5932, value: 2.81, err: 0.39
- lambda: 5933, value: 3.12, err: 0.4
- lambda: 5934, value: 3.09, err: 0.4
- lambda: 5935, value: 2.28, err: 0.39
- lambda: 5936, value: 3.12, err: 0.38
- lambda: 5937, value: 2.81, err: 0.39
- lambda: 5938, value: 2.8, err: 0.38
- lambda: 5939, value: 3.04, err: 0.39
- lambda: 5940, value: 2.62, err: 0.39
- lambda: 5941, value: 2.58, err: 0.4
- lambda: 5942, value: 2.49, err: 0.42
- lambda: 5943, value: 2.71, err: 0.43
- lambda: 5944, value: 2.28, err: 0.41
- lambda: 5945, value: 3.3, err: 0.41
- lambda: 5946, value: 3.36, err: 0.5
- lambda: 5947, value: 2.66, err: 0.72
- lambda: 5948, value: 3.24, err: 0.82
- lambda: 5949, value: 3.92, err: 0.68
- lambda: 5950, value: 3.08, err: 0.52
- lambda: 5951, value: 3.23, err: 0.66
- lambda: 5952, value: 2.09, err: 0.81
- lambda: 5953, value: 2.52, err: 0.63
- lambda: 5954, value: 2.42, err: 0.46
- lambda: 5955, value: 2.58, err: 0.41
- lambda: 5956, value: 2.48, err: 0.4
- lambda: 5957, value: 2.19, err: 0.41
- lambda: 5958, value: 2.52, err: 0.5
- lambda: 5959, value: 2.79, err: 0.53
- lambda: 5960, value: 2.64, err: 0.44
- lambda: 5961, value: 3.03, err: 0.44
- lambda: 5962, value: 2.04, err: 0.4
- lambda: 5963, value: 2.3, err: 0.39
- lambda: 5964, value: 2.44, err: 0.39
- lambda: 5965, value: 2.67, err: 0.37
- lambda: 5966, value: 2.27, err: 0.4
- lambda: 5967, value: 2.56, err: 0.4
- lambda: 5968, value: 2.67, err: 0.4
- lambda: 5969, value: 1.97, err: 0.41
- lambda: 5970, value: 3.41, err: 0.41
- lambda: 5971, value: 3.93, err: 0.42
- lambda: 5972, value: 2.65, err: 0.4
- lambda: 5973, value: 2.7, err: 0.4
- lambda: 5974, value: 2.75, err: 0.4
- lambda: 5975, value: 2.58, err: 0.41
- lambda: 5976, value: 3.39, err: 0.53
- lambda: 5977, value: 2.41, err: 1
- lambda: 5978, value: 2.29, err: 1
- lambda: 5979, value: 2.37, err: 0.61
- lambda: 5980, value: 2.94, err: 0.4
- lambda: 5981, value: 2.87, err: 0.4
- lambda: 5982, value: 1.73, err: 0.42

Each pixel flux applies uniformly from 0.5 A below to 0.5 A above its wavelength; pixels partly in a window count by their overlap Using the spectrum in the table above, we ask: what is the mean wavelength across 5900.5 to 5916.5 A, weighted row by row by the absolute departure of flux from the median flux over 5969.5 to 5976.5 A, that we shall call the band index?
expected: 5909.0 A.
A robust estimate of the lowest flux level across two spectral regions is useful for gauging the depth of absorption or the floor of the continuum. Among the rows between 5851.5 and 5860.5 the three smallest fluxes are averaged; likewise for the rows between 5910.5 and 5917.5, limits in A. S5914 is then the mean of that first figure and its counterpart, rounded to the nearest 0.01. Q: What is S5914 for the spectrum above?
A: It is 2.35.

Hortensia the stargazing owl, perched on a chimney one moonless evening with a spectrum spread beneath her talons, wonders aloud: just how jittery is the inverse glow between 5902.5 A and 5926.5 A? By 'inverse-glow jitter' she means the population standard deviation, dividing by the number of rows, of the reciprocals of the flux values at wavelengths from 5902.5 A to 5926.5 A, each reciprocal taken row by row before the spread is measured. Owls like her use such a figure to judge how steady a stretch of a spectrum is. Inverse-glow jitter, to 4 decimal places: 0.0480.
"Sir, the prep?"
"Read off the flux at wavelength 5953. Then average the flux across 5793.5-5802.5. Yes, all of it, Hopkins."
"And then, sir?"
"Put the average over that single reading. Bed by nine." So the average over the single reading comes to 1.03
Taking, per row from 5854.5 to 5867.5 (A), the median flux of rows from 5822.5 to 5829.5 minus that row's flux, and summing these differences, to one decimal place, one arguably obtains -2.3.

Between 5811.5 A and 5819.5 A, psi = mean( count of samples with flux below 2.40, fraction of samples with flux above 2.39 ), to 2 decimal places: 1.81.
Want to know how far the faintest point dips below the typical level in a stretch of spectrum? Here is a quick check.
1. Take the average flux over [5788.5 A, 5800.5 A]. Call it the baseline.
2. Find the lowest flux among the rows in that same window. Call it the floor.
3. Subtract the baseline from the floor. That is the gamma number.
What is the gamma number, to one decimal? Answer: -0.8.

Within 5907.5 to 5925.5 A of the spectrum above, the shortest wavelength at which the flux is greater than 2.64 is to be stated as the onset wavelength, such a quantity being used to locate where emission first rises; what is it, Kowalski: 5908 A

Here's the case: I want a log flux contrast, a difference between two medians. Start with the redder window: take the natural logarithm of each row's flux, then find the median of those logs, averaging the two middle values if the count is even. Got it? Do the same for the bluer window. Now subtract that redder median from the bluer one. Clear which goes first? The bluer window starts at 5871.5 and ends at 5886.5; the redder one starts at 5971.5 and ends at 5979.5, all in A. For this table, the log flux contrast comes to 0.02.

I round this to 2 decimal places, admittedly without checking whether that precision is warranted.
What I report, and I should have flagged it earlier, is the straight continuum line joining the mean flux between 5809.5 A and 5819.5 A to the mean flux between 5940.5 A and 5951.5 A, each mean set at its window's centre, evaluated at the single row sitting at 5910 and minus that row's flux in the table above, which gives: 0.04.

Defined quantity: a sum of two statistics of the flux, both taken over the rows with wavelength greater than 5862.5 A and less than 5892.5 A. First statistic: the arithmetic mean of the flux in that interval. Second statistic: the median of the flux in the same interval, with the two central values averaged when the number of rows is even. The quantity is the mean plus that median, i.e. 5.1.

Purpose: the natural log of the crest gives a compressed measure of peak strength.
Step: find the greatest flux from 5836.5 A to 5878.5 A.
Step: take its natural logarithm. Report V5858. 1.16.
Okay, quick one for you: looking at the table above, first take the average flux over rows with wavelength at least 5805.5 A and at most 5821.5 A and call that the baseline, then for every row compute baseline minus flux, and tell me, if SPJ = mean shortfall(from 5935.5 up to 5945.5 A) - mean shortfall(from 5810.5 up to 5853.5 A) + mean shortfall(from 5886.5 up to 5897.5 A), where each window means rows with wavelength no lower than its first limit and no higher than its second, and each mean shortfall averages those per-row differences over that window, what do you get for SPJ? 0.47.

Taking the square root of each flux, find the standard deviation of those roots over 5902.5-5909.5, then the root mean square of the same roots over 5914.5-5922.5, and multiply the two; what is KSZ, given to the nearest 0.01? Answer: 0.11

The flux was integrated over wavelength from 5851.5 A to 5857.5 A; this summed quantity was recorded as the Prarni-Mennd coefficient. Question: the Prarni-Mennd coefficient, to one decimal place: 15.3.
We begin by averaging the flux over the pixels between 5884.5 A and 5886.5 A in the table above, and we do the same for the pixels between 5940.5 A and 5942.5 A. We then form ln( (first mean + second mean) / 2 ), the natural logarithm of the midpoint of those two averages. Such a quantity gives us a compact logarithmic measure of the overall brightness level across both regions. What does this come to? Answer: 0.94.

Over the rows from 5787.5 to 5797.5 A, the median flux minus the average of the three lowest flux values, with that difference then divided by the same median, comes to 0.185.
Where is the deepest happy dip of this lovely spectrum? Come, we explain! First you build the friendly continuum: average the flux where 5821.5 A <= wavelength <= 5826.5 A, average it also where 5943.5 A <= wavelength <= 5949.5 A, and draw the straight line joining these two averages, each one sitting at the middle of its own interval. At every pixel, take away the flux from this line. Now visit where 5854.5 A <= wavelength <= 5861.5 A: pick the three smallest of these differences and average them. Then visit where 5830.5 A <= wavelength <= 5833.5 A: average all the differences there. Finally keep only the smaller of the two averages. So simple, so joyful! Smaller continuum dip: 0.12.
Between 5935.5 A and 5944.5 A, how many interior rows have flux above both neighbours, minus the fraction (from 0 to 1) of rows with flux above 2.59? 1.33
